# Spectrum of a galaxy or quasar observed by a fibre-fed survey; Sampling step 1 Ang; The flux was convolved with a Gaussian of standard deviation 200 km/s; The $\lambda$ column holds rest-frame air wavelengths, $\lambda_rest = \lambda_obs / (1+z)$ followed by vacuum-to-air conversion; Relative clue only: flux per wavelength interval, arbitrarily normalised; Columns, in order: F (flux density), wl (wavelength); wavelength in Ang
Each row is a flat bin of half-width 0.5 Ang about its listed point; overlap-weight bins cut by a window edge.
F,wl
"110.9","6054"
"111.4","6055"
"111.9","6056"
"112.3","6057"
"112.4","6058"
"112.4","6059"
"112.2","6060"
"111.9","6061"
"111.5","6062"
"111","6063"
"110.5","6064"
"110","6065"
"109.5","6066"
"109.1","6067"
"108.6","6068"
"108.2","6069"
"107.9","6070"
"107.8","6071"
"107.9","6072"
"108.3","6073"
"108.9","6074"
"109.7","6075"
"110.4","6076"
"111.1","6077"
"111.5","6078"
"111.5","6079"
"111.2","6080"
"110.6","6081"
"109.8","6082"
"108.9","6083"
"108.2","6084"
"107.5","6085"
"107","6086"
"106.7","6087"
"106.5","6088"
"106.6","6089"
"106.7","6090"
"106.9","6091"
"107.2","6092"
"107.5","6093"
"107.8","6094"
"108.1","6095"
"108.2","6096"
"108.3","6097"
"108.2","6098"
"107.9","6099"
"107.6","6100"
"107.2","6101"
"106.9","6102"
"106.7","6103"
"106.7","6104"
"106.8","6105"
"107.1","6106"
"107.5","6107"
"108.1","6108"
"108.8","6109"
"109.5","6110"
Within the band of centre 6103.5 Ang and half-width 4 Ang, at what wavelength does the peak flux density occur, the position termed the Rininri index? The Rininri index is 6100 Ang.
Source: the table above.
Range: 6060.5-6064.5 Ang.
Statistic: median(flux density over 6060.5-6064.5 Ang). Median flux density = 111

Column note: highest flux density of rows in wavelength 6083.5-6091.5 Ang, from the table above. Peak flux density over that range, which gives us 108.2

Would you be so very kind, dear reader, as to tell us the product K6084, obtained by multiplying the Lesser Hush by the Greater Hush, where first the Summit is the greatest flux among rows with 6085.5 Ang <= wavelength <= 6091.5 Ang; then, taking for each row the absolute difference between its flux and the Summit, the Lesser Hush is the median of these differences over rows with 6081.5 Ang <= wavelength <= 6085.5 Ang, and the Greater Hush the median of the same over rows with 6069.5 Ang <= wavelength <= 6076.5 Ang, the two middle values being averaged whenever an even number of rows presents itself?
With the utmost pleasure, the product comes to 2.0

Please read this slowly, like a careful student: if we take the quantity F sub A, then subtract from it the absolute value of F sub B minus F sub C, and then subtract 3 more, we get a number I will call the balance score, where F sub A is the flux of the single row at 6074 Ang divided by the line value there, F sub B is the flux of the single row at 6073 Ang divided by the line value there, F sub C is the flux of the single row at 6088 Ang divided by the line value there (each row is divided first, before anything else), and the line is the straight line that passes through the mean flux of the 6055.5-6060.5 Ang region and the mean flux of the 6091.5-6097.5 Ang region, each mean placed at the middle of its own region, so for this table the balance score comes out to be -2.01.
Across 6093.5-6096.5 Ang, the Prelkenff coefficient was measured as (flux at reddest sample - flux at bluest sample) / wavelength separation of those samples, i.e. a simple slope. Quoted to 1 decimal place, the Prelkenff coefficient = 0.2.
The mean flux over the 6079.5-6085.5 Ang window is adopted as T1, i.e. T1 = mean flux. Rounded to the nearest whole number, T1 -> 109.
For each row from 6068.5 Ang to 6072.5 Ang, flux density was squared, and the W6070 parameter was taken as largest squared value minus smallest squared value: 86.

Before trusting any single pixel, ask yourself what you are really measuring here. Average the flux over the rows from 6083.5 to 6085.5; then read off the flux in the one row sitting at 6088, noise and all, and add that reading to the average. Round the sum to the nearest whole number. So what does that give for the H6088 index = 214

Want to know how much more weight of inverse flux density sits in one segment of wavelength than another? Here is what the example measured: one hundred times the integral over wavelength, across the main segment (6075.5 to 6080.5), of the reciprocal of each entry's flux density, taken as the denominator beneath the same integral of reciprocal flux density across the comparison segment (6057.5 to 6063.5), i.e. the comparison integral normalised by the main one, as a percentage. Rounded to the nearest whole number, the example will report 119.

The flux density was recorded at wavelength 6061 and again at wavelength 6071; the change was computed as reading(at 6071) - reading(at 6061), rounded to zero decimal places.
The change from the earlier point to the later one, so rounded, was -4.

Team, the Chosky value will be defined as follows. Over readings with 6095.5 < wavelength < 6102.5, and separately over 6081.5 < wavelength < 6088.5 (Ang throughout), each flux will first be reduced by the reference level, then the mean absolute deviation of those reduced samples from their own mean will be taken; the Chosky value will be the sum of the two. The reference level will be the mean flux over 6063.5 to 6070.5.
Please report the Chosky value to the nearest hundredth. 1.45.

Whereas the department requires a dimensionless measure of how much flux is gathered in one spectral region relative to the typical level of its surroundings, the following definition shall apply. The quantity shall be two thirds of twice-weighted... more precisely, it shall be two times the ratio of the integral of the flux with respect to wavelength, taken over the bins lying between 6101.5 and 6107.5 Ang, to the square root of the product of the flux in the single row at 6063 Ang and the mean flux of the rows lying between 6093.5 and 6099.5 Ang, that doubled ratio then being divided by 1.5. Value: 7.81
